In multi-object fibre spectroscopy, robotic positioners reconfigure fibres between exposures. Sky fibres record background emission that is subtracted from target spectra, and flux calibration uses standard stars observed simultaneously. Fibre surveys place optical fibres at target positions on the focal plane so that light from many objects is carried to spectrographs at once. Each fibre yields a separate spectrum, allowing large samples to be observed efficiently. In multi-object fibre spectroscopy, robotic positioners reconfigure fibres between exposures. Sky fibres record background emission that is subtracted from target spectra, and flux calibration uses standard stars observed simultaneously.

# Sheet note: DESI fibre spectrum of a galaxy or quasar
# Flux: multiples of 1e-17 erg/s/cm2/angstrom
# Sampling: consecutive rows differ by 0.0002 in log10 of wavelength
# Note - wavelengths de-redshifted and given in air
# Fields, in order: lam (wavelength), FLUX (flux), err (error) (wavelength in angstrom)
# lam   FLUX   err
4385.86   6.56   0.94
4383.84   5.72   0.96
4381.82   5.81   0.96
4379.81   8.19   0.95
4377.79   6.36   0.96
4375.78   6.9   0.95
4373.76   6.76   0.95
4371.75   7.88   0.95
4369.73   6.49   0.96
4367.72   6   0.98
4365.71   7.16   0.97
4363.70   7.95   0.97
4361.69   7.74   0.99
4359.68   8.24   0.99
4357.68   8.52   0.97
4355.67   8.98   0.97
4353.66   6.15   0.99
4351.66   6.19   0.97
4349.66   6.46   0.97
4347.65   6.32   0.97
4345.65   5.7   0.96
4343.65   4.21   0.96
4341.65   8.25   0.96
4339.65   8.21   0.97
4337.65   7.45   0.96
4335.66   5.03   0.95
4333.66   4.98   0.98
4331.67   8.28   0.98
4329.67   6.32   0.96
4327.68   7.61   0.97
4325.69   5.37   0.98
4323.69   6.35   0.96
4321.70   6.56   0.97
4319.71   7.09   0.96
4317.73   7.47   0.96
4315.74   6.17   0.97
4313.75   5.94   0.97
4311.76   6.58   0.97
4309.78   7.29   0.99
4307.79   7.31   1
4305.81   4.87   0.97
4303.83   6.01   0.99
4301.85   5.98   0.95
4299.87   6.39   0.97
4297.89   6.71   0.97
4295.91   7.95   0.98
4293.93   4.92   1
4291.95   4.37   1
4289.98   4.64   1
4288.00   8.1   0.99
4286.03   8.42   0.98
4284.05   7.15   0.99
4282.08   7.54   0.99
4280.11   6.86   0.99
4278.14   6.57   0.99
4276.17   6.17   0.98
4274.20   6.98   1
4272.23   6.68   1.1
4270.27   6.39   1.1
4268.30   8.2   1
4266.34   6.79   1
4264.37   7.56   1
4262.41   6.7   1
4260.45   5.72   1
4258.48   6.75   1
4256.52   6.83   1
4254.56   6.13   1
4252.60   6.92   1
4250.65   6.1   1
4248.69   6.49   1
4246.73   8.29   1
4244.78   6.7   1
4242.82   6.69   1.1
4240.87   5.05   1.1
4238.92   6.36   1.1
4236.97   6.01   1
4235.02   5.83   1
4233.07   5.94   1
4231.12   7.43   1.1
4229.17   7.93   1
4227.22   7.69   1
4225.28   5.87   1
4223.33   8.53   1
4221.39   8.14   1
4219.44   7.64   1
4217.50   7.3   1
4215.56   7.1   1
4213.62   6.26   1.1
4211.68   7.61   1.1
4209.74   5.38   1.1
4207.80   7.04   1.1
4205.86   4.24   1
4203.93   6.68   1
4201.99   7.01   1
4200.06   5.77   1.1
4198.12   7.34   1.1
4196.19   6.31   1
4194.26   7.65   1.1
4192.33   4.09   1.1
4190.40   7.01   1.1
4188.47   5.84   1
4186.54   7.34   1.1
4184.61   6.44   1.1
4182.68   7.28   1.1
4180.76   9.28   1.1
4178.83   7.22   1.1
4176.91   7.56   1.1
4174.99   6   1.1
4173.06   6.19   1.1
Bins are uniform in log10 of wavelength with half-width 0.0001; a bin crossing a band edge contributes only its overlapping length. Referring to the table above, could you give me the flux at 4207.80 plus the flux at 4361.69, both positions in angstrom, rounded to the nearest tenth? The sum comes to 14.8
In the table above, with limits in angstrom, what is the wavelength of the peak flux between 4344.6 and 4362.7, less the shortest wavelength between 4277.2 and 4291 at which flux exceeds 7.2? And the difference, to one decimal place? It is 73.6 angstrom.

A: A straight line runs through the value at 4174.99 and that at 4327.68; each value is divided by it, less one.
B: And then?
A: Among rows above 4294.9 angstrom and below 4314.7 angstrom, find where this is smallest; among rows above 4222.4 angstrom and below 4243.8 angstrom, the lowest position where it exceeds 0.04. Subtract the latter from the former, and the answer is 82.5 angstrom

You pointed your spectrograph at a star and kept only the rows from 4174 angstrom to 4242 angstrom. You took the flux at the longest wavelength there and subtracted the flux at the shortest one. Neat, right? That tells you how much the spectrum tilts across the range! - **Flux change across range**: -0.95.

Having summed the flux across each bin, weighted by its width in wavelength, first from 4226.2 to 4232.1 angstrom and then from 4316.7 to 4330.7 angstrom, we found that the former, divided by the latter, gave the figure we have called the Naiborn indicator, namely 0.48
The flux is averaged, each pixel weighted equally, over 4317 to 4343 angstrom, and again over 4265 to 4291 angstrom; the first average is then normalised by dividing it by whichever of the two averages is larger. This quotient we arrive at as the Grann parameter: 0.98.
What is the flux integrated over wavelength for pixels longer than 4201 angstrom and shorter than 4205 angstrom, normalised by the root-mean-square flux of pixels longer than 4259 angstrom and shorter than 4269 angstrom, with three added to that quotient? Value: 6.8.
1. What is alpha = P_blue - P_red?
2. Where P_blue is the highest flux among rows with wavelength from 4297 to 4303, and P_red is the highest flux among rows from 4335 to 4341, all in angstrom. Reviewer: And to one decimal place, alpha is -1.5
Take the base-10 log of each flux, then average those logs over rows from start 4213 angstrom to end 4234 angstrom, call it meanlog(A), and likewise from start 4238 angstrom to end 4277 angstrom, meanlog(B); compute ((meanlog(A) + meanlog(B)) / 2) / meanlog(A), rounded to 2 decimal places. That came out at 0.98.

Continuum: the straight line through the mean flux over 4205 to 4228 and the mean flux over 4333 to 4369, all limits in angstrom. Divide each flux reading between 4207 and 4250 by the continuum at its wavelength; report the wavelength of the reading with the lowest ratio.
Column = 4240.87 angstrom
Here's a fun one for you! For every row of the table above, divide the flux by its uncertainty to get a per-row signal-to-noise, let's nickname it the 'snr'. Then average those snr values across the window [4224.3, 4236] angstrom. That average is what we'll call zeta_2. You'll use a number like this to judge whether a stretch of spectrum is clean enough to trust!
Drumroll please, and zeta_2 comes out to 6.67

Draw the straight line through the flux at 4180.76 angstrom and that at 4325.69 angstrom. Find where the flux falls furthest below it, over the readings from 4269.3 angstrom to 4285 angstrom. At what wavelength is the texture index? 4276.17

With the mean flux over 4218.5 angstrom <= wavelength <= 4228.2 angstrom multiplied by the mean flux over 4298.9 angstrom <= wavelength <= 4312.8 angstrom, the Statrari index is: 48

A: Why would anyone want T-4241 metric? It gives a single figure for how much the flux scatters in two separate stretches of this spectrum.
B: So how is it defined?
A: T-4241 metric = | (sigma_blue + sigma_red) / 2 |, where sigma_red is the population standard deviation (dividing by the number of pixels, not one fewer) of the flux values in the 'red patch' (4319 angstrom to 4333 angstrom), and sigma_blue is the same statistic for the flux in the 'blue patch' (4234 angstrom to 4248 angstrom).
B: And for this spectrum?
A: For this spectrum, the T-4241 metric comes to 0.91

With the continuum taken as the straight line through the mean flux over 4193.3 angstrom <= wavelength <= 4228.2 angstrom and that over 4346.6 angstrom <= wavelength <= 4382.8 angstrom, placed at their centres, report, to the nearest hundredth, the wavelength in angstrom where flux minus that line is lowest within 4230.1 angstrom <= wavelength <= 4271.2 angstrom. 4240.87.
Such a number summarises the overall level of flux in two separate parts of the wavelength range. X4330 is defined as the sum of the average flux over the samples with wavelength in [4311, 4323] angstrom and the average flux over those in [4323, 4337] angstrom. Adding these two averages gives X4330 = 12.9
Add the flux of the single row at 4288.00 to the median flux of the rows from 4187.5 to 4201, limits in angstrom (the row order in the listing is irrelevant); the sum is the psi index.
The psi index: 14.4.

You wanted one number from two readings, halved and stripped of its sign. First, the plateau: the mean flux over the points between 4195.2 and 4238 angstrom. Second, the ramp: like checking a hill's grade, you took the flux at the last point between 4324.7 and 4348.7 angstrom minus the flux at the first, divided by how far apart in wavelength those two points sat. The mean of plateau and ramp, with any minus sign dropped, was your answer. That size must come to 3.41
